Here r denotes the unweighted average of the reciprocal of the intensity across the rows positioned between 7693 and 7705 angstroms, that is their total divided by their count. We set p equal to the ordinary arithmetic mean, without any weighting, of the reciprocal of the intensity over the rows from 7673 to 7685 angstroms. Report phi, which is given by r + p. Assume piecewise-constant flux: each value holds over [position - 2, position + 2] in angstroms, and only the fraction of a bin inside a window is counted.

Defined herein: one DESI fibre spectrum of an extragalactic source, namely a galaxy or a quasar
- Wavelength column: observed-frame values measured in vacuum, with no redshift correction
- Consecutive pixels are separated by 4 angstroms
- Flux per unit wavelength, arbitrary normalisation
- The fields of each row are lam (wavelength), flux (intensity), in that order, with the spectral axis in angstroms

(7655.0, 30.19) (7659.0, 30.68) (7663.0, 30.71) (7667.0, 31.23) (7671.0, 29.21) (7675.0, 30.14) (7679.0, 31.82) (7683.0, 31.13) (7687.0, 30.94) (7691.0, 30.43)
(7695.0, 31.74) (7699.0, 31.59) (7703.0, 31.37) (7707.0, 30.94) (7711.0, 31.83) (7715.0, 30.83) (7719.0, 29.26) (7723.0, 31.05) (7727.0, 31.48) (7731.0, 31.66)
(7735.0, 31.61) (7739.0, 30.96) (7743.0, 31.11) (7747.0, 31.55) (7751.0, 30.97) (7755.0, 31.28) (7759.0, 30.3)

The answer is 0.0639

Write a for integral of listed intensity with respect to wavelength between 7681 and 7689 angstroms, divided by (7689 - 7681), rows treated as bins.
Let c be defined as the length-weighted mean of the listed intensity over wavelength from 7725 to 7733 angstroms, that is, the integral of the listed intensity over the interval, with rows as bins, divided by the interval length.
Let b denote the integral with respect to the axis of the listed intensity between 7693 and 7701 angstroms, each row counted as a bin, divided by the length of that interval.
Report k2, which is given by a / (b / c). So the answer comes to 30.9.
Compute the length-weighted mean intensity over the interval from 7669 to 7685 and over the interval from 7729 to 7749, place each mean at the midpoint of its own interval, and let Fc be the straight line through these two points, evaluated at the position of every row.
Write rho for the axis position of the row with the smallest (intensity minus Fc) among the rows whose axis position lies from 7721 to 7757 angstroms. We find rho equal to 7751.0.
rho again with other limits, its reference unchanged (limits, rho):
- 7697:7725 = 7719.0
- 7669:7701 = 7671.0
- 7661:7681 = 7671.0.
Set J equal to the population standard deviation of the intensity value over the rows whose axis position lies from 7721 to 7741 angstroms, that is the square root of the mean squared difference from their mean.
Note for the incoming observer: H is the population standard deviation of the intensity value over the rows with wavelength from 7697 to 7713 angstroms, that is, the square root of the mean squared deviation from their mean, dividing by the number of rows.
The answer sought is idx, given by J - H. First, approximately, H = 0.33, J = 0.29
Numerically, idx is 0.0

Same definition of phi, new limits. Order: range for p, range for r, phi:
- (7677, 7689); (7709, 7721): 0.0646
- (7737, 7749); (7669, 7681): 0.0650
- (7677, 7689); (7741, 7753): 0.0640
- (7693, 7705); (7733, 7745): 0.0637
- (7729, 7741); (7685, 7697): 0.0641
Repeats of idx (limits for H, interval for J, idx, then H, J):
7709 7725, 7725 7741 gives -0.7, 0.93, 0.28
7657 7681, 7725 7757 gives -0.6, 0.82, 0.27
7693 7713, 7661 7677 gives 0.4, 0.32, 0.75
